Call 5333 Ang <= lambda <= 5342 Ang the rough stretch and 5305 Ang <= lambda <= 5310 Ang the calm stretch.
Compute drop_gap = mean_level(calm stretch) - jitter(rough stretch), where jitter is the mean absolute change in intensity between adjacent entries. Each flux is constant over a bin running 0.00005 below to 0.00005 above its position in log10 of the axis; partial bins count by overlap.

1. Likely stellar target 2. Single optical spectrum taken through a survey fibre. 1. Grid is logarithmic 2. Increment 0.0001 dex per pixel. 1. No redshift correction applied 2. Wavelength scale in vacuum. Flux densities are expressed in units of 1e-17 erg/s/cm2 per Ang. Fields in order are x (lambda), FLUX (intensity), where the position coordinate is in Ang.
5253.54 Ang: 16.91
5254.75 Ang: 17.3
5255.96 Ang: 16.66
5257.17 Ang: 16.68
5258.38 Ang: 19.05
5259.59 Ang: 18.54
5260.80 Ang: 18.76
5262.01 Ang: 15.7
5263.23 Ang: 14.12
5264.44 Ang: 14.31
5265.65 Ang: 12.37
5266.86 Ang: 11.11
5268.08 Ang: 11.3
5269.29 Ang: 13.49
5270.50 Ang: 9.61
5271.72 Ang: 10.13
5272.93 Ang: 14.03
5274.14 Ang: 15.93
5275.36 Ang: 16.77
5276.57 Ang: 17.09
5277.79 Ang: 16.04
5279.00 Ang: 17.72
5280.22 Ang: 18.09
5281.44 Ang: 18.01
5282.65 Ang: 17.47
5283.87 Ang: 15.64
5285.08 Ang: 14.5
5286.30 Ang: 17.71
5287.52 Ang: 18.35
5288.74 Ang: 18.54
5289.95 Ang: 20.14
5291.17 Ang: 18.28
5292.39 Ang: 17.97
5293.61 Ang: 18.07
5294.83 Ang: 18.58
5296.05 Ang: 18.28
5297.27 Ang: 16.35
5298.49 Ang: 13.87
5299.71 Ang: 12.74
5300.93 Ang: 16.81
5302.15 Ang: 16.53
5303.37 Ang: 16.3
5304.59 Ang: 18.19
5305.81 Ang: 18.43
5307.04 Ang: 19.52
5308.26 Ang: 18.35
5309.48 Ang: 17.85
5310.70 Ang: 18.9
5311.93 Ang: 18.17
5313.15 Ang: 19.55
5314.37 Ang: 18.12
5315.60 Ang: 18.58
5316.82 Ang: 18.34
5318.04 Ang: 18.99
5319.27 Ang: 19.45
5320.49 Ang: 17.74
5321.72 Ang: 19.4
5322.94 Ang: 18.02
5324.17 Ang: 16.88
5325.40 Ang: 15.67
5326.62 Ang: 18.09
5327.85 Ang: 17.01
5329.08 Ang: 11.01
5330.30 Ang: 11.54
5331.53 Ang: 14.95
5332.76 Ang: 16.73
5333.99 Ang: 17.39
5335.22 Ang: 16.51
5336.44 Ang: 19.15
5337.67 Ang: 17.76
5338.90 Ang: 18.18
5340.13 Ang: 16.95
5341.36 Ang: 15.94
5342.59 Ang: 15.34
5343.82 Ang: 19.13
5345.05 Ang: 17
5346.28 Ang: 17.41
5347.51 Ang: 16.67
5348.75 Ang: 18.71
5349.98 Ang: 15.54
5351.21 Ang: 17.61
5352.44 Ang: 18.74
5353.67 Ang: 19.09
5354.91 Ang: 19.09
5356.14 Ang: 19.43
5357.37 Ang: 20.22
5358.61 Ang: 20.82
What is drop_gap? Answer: 17.3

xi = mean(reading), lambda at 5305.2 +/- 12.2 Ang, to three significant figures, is 17.6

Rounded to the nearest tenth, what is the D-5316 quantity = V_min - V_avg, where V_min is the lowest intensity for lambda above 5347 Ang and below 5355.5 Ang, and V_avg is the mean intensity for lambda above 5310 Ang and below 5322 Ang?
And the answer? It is -3.2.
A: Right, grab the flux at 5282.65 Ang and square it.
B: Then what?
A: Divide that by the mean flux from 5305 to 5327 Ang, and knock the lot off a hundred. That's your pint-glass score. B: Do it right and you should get 83.4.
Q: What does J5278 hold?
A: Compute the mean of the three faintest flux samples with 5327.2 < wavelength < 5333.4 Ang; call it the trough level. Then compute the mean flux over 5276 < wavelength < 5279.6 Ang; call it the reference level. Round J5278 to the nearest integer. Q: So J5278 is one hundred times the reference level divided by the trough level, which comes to 136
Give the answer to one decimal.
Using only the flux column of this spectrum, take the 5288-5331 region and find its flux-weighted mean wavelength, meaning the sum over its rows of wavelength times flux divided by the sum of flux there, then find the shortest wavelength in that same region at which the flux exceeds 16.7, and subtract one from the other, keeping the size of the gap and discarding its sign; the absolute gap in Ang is 20.4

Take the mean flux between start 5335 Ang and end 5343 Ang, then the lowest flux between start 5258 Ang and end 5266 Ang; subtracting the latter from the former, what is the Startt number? 5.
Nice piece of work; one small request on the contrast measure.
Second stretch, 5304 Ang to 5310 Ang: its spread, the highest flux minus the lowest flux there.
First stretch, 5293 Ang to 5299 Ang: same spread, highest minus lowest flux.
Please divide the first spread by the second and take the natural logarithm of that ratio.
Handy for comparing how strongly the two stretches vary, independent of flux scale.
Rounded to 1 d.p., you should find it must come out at 1.0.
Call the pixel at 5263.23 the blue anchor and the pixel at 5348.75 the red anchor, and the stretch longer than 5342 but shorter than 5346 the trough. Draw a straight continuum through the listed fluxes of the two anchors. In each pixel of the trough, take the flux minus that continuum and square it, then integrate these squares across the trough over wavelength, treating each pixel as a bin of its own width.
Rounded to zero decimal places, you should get 15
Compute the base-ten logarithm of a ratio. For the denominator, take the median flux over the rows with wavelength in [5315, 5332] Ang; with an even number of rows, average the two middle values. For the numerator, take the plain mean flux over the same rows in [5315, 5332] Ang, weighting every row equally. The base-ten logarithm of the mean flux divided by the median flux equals -0.026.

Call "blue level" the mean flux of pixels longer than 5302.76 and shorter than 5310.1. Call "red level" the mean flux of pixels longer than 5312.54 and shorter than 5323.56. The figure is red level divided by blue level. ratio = 1.03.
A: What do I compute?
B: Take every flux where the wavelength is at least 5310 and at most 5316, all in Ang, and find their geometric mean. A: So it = 18.7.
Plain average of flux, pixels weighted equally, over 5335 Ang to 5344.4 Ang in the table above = 17.4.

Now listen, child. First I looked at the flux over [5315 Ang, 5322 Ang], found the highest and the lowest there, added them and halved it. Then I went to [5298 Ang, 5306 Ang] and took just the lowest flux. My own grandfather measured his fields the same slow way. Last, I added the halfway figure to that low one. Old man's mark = 31.3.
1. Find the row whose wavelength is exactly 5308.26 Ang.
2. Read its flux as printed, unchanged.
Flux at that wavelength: 18.35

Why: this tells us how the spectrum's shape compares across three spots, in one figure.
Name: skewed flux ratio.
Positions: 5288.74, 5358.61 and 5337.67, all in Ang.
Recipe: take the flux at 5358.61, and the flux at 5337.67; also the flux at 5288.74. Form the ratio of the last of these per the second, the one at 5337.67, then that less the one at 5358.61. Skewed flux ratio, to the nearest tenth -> -19.8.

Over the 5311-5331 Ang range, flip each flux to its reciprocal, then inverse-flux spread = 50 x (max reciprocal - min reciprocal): 2.0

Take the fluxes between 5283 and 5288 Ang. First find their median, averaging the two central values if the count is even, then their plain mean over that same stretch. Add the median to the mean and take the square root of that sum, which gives 5.76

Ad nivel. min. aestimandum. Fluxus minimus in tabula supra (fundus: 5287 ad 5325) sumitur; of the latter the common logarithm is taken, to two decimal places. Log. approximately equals 1.11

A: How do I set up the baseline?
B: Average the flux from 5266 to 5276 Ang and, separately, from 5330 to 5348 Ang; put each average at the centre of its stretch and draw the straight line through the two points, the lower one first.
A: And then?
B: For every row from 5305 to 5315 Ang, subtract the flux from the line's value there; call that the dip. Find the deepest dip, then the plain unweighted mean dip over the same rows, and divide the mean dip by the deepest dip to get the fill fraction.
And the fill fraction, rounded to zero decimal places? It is 1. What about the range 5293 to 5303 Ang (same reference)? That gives -1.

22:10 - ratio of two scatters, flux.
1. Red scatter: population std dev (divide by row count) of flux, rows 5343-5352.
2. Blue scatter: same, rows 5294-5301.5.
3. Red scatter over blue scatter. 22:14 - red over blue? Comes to 0.52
